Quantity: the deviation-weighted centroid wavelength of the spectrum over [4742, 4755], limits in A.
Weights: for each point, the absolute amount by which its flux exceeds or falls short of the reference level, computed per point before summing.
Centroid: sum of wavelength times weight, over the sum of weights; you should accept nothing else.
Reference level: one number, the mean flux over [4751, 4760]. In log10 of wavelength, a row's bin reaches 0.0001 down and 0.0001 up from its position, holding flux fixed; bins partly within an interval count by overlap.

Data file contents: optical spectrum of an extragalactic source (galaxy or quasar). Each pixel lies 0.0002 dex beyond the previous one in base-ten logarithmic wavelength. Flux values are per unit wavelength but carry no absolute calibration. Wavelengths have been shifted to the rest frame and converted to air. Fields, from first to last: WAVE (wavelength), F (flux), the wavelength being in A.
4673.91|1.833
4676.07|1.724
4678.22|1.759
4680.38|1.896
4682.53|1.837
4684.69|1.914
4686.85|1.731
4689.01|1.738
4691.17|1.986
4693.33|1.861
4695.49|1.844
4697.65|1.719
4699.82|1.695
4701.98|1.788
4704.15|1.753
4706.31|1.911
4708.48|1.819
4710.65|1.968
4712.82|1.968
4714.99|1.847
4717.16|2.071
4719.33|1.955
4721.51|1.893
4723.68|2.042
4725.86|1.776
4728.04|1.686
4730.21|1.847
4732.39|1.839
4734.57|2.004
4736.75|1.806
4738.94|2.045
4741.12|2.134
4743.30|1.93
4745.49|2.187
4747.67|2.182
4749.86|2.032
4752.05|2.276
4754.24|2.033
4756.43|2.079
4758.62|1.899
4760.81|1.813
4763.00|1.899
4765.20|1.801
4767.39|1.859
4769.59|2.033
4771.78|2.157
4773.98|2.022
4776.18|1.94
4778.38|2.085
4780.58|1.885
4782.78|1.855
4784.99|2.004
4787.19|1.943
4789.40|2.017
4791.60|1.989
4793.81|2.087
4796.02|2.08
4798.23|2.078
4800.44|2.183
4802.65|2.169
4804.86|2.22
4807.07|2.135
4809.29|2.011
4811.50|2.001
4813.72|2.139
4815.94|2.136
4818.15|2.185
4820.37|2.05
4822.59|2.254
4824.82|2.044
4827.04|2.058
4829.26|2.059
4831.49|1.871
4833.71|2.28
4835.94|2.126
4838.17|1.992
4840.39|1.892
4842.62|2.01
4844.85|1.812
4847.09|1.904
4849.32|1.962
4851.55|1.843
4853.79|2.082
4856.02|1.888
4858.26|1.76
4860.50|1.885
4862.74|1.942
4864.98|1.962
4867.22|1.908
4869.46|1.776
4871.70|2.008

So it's 4748.2 A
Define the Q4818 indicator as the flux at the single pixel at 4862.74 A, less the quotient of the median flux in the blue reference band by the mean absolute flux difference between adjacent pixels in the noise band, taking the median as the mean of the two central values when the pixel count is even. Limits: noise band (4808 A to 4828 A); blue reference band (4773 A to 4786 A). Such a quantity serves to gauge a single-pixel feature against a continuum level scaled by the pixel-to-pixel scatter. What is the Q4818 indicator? -19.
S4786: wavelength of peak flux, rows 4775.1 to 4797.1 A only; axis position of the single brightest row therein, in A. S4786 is 4793.81 A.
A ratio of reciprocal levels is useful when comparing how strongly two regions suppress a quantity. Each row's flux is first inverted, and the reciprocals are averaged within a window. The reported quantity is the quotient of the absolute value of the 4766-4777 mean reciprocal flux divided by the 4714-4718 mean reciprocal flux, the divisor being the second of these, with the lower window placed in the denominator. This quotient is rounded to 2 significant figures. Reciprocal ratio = 0.98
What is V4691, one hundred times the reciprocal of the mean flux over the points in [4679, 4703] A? 55.0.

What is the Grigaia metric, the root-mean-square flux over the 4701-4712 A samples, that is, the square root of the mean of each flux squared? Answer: 1.85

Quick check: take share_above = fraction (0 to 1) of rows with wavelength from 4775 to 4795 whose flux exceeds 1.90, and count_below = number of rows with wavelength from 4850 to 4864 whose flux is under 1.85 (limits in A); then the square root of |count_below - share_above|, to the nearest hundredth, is 1.11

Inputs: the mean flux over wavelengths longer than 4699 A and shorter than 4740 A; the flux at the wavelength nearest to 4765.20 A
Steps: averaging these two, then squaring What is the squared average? 3.39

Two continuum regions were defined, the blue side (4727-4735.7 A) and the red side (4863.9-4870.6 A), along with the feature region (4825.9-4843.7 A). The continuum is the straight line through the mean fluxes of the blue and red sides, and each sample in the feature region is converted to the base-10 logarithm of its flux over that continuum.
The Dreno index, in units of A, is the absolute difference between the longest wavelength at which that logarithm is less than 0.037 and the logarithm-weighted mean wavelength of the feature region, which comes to 8.6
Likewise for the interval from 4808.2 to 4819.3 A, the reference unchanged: 3.1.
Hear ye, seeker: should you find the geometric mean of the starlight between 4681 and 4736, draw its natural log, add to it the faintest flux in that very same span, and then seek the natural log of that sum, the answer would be 0.835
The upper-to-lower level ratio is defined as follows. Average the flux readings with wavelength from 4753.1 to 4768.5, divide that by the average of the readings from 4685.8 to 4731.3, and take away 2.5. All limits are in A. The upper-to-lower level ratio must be -1.47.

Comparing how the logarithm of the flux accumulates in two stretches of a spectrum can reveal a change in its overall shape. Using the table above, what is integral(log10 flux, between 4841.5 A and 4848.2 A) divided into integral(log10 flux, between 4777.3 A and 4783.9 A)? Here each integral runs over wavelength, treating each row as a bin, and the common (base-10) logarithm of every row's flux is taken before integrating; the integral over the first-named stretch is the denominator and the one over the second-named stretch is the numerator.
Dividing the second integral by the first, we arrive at 1.01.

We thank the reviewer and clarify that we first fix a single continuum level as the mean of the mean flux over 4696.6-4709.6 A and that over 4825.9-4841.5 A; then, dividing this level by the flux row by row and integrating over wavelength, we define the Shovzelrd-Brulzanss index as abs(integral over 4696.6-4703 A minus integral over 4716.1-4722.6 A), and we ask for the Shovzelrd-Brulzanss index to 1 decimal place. 0.8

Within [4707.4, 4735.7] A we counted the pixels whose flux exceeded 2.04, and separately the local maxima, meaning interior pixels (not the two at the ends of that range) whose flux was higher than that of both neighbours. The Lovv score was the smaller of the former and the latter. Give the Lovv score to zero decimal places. 2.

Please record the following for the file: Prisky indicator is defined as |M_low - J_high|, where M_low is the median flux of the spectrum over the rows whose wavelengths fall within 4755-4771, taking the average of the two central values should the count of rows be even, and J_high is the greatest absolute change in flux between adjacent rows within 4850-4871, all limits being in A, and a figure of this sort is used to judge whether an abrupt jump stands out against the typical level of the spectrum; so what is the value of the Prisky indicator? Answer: 1.66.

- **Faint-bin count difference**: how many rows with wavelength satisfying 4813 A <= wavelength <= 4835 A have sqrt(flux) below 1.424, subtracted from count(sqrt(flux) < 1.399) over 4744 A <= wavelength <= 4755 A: -1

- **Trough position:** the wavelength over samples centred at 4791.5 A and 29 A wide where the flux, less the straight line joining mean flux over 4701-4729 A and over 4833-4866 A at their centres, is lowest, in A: 4782.78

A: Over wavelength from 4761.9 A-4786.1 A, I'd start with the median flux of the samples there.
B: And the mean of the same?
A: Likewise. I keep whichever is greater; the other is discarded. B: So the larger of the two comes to 1.96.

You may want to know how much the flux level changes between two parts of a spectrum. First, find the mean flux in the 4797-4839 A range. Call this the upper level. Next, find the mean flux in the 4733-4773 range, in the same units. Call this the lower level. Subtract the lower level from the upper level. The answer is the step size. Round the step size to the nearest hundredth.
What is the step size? 0.10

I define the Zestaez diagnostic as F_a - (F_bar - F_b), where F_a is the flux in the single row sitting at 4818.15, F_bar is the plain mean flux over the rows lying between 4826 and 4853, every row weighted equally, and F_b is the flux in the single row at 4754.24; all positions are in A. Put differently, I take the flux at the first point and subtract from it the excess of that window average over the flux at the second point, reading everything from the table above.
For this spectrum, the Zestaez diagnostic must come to 2.23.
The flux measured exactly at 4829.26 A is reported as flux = 2.059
